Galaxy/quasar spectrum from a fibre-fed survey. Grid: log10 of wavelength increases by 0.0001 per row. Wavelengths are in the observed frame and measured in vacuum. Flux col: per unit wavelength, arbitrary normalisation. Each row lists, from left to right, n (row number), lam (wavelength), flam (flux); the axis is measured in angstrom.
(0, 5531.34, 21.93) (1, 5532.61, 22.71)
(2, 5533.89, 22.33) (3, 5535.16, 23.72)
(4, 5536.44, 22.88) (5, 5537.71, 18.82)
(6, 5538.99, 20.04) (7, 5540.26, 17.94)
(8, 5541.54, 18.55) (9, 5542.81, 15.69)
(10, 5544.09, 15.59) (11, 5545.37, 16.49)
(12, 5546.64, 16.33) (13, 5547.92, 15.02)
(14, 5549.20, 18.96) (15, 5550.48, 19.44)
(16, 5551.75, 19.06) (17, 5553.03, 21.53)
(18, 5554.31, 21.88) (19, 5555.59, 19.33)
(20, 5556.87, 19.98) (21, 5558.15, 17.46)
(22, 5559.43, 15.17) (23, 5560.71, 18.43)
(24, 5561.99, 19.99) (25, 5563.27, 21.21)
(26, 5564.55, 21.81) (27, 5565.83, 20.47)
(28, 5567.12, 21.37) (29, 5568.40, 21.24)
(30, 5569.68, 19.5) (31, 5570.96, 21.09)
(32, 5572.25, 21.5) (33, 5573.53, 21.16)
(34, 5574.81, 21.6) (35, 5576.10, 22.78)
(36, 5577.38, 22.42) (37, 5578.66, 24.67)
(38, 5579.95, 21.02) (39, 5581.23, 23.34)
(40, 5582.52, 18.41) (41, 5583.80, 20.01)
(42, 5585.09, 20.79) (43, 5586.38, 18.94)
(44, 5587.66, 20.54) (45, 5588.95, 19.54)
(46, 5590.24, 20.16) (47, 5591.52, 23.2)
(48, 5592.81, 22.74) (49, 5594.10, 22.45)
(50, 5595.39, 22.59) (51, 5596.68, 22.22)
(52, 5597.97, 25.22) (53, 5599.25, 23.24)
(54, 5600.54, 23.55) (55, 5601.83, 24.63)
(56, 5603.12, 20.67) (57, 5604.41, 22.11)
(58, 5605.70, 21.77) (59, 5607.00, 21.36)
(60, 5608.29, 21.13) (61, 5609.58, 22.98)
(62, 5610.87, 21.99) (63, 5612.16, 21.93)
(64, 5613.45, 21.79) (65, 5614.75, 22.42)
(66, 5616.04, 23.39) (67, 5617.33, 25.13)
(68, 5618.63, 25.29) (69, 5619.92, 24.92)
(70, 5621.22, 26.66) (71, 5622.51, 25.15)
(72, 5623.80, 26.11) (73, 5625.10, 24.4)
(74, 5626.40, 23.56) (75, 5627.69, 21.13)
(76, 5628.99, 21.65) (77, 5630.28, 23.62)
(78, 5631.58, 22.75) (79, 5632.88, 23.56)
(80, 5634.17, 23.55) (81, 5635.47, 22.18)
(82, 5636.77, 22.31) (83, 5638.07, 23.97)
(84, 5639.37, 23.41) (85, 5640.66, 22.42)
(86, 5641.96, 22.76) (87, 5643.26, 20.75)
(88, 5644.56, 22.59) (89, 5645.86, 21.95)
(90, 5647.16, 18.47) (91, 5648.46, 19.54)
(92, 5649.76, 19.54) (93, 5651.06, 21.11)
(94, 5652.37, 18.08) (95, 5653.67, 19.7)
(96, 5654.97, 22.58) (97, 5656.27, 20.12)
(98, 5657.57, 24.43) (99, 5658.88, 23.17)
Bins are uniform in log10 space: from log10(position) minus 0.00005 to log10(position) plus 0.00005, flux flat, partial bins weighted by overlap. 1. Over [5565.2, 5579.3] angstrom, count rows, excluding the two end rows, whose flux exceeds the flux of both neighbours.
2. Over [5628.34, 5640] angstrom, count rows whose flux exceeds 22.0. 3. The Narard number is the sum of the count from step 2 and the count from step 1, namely 11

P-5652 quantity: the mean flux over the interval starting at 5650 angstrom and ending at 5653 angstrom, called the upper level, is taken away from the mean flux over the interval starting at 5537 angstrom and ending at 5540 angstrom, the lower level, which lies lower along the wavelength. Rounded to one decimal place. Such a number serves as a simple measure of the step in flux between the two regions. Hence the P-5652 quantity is -0.2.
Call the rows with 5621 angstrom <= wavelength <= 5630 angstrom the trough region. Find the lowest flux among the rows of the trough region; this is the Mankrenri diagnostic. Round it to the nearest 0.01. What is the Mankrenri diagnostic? 21.13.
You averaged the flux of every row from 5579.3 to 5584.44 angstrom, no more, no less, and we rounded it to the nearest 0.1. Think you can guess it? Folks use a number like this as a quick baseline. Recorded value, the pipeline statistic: 20.7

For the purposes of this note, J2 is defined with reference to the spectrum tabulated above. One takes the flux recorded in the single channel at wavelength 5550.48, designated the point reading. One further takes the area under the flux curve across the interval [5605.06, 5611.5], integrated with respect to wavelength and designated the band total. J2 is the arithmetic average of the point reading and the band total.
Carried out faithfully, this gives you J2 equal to 80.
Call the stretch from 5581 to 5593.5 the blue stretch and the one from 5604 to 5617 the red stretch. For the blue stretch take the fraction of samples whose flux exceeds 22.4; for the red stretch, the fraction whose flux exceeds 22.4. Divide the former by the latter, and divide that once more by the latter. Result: 3.3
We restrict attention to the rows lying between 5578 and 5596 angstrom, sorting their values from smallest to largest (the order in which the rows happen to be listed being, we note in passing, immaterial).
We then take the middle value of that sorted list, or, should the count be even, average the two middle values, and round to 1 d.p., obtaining 20.9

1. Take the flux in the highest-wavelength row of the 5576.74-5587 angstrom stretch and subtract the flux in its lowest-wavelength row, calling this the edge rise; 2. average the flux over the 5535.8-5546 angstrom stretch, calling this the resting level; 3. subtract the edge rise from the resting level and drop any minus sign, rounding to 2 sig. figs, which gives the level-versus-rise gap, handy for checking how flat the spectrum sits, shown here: 22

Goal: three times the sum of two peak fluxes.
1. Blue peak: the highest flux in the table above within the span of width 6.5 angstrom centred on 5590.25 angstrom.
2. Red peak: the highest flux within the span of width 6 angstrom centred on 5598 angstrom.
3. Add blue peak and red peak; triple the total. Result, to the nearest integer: 145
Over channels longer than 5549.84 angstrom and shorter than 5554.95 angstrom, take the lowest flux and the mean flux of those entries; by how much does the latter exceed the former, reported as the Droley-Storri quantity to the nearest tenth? 1.4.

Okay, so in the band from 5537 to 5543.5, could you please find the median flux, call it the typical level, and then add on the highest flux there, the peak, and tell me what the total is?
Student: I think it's 39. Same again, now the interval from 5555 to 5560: 38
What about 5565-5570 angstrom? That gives 42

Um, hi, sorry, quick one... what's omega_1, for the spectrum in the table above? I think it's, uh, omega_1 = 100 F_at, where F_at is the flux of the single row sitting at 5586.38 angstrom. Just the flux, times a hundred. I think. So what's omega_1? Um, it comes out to 1894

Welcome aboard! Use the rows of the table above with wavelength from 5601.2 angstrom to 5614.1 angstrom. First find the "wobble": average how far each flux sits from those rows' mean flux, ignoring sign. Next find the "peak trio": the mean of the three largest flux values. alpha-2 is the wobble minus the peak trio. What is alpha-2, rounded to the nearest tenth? -22.5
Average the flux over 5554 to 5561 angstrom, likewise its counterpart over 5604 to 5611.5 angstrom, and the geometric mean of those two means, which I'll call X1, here 20.2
